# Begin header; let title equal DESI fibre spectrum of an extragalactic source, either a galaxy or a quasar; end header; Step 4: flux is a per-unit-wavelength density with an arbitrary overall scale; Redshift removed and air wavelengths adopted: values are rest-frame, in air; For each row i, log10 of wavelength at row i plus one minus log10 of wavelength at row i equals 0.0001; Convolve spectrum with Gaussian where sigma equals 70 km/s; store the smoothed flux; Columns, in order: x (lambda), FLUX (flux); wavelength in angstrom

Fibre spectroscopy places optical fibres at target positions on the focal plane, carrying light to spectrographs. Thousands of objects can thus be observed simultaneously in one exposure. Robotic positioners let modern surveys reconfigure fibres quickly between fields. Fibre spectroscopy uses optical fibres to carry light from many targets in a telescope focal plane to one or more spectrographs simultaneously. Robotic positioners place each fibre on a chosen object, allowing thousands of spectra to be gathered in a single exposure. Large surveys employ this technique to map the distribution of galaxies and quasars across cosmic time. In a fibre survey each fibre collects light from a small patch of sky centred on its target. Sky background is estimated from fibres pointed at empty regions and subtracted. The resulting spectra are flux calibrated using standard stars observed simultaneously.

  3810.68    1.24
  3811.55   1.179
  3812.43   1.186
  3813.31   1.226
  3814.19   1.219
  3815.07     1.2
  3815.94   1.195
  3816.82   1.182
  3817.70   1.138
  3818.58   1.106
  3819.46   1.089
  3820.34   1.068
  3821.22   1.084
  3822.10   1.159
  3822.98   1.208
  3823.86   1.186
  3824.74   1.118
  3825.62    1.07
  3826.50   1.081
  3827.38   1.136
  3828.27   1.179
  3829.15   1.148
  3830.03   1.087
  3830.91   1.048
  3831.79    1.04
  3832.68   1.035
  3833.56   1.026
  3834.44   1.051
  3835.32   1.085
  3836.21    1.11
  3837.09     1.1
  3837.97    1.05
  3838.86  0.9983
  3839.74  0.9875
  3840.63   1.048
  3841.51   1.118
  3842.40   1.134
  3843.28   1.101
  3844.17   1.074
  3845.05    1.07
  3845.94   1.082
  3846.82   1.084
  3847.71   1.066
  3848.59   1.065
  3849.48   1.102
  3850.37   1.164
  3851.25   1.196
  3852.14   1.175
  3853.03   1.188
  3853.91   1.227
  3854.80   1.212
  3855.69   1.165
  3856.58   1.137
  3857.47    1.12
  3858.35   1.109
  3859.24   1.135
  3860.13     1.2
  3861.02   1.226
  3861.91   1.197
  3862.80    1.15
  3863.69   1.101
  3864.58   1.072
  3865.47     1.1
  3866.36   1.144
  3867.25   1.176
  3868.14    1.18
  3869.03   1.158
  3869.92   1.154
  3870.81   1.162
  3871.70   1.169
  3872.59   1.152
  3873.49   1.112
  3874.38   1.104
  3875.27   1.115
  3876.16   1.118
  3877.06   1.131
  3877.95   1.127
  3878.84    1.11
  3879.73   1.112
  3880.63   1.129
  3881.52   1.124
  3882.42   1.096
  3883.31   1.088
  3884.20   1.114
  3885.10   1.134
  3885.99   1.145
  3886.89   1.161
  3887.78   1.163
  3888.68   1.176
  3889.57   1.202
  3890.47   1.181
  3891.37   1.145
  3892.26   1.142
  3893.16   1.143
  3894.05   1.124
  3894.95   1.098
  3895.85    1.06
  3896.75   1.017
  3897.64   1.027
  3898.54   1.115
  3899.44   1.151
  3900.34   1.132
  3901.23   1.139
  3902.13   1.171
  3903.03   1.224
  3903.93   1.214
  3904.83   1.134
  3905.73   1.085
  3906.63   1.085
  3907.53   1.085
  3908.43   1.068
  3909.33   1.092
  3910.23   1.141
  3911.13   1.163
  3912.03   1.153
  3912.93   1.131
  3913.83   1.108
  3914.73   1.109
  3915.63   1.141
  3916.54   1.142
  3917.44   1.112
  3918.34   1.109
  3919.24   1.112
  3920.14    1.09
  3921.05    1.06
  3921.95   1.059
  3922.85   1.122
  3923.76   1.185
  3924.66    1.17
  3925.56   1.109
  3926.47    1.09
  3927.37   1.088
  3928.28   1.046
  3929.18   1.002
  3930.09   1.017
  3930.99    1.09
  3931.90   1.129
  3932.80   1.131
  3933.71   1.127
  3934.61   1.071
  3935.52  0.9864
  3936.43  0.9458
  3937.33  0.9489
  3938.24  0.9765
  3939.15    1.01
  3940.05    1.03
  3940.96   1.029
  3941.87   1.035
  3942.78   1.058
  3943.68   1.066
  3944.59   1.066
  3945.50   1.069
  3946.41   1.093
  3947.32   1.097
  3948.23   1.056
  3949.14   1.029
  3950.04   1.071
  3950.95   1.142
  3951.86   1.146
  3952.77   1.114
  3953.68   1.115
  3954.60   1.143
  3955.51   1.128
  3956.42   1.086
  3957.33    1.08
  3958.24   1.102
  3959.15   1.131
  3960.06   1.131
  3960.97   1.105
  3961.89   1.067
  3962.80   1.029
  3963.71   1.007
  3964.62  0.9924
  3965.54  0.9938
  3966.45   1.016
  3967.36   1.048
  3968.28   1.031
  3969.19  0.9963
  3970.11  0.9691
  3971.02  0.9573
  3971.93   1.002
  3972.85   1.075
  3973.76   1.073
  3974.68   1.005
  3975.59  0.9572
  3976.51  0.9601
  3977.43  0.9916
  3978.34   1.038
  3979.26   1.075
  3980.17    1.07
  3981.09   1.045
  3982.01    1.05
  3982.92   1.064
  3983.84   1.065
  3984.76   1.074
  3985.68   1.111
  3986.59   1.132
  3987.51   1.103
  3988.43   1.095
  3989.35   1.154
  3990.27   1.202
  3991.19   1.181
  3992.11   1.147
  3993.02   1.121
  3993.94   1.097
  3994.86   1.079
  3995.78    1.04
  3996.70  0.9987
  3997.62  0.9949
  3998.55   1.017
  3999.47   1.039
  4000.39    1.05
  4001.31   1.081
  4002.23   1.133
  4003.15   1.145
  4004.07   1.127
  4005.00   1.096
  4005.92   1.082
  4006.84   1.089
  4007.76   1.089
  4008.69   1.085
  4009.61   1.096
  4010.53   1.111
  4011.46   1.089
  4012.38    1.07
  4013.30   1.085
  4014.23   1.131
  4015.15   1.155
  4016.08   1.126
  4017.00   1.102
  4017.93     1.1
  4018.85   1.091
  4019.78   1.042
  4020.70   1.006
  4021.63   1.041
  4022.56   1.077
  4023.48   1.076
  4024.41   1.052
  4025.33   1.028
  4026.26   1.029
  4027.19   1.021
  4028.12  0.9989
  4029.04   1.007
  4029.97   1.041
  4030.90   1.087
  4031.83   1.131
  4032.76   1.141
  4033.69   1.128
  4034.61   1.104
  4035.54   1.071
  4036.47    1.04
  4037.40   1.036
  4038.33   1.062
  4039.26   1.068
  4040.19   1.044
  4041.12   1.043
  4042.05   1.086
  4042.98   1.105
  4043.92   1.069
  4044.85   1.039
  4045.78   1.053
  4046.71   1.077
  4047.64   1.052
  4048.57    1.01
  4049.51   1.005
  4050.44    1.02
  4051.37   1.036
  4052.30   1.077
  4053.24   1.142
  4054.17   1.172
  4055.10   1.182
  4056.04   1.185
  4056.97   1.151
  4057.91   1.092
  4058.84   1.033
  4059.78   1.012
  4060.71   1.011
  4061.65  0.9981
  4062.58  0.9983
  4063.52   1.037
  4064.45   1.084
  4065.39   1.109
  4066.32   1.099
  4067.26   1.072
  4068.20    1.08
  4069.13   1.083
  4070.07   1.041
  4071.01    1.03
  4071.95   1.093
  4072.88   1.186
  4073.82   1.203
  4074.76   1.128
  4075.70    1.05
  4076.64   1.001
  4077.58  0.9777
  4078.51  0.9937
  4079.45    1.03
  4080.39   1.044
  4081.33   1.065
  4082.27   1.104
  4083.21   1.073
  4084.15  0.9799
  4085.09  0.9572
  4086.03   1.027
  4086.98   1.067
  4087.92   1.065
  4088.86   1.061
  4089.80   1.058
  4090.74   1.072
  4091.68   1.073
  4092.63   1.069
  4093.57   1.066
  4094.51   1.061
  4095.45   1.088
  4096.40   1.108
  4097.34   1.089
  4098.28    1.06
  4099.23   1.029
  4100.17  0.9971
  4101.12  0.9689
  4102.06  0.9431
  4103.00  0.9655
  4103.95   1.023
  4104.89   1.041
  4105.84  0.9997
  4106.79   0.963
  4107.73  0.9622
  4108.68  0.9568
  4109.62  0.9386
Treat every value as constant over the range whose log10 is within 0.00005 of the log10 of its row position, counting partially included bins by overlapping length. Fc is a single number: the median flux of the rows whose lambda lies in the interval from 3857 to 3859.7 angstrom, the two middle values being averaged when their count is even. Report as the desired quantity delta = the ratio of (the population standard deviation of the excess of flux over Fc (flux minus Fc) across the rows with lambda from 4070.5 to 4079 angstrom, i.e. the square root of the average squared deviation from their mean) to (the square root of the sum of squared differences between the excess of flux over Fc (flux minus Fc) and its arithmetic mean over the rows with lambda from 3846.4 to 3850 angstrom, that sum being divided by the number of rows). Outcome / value 5.2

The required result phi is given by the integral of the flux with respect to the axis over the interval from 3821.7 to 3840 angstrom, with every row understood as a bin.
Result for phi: 20.0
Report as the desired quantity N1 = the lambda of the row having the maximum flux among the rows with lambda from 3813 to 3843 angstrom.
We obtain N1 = 3813.31 angstrom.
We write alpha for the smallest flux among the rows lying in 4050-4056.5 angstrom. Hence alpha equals 1.02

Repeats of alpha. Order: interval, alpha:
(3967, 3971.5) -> 0.9573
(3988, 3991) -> 1.095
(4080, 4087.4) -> 0.9572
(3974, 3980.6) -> 0.9572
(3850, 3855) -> 1.164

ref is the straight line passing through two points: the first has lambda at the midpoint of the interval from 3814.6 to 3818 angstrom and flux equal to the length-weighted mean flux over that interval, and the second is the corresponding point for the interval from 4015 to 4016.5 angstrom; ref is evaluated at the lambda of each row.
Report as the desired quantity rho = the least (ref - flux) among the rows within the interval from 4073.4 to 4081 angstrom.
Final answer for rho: -0.08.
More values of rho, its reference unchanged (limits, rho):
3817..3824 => -0.03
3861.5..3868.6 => -0.03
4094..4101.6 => 0.01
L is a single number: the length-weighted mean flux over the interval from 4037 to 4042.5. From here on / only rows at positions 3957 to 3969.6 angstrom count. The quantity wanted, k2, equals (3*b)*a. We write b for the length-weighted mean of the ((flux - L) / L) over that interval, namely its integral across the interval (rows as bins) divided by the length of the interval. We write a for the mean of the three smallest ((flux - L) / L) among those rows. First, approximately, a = -0.059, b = 0.00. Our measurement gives 0.001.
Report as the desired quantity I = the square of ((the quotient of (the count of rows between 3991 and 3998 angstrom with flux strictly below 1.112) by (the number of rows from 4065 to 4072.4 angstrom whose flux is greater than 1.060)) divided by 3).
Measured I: 0.08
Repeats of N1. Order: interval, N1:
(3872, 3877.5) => 3872.59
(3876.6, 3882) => 3877.06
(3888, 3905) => 3903.03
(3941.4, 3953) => 3951.86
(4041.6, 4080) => 4073.82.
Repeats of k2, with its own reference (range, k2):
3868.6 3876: 0.012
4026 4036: -0.002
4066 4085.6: -0.001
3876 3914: -0.004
